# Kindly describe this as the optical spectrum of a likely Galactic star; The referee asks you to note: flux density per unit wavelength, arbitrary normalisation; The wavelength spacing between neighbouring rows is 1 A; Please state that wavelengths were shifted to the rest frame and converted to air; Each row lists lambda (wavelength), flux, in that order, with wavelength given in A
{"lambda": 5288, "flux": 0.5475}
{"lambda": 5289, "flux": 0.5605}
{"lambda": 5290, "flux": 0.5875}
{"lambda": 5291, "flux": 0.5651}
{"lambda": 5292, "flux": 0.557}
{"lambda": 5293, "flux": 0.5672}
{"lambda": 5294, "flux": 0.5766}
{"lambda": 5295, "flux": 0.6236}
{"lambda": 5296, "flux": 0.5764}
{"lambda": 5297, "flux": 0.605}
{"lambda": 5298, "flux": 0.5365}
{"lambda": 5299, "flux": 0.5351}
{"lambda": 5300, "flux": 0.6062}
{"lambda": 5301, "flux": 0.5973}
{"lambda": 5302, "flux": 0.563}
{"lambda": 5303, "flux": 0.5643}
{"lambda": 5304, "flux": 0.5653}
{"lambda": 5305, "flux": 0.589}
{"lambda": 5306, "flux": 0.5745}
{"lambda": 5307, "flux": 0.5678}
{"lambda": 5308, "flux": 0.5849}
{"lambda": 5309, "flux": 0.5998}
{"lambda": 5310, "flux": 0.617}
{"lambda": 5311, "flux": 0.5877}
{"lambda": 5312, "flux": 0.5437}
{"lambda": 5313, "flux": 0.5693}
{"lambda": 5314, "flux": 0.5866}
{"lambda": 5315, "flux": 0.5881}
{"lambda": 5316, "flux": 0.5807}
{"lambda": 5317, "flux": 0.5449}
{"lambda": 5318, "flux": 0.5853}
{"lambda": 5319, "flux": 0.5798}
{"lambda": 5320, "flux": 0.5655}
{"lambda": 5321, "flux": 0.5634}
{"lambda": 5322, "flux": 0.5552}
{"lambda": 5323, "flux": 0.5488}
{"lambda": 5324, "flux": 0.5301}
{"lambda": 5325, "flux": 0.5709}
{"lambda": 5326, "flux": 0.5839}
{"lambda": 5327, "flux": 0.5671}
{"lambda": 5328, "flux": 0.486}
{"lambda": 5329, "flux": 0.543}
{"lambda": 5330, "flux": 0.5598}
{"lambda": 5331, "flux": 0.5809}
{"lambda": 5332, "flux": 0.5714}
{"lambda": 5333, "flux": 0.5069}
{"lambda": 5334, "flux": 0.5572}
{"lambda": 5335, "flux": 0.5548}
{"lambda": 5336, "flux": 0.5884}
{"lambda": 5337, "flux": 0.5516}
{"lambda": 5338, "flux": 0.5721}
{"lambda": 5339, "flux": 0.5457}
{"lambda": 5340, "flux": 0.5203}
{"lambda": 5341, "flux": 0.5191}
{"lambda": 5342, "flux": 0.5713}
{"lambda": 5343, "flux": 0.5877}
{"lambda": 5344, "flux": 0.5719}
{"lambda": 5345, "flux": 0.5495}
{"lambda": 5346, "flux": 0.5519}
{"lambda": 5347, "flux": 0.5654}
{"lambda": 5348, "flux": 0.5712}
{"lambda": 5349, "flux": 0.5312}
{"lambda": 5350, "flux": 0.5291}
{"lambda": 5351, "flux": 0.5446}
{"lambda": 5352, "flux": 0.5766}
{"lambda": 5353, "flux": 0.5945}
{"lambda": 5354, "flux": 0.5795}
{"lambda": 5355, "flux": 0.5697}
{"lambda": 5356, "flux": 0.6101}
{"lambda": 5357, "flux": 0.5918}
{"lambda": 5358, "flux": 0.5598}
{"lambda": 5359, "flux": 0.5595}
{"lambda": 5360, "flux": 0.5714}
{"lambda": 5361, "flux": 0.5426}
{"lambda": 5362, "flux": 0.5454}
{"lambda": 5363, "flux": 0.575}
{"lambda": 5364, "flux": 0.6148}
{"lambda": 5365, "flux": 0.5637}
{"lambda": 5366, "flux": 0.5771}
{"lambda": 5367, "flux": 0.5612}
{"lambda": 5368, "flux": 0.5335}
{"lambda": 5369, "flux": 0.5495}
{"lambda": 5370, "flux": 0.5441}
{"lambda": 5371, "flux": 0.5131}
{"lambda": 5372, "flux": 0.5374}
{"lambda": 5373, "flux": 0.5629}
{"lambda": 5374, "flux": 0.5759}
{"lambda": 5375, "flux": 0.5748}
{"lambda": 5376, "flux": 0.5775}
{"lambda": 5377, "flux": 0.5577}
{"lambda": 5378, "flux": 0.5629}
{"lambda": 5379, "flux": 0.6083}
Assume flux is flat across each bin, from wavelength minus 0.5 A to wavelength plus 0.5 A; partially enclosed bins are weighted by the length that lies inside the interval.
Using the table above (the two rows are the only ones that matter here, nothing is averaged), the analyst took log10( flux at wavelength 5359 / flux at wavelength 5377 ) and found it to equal 0.00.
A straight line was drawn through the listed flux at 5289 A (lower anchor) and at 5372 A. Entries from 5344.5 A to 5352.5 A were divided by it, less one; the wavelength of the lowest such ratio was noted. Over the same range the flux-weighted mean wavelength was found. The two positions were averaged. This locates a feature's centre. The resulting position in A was 5349.3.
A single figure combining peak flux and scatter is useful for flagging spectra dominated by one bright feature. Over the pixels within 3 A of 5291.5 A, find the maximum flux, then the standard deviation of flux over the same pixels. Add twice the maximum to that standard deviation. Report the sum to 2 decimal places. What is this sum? 1.19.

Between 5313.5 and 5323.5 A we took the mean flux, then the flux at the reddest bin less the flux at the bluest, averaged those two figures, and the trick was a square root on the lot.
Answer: 0.516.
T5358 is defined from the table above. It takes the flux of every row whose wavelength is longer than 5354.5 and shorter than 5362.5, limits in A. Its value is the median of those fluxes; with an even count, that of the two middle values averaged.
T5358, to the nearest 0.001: 0.565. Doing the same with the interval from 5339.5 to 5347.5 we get 0.559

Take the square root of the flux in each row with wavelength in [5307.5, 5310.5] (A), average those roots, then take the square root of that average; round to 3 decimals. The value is 0.880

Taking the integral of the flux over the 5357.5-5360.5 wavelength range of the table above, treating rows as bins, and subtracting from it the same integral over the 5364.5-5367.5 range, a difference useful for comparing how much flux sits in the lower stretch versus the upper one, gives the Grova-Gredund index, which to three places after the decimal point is -0.011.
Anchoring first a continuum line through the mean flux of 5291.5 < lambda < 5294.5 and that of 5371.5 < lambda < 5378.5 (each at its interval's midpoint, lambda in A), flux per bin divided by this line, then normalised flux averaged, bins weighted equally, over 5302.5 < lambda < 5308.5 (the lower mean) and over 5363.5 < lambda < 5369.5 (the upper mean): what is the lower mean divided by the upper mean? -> 1.01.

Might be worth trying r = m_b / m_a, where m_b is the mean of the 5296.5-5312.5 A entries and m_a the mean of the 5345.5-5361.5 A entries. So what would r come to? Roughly 1.02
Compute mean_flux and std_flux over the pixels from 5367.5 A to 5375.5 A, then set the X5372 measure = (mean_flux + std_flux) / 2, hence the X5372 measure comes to 0.285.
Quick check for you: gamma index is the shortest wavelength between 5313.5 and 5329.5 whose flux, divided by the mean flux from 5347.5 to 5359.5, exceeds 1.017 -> 5314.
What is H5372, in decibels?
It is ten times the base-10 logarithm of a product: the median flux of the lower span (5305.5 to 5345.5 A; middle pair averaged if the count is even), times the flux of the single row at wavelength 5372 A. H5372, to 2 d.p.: -5.15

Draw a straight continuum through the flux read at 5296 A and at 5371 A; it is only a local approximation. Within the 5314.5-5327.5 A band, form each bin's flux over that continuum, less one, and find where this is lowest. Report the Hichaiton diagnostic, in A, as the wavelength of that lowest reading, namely 5324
